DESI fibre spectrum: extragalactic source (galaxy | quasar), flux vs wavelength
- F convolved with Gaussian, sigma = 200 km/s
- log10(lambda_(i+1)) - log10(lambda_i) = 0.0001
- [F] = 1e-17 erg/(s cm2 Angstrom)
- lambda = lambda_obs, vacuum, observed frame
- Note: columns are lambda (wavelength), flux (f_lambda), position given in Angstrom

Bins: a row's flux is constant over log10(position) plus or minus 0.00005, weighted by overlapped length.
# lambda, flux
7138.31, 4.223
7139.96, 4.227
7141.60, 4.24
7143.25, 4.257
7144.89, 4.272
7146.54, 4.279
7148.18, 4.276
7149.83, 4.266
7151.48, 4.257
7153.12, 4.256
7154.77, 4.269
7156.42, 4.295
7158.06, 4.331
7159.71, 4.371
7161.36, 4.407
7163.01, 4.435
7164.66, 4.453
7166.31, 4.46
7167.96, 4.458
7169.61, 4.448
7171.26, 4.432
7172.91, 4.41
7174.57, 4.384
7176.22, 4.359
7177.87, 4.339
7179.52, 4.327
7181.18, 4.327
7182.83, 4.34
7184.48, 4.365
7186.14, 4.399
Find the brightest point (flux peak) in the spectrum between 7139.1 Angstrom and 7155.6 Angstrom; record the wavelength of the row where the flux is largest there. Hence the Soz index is 7146.54 Angstrom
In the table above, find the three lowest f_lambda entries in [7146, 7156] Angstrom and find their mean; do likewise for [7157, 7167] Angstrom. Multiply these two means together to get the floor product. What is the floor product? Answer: 18.6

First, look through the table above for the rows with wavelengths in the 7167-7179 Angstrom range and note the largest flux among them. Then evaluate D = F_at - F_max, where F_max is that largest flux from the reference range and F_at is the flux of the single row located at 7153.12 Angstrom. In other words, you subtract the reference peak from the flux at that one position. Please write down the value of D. -0.20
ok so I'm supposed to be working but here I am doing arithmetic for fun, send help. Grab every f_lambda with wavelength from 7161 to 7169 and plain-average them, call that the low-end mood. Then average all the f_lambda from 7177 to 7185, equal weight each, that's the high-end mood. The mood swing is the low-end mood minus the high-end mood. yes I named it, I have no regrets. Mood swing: 0.10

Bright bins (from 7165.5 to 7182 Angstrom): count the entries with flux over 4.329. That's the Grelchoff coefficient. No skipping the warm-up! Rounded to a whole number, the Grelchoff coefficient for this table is 8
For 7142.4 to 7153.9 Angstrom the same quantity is 0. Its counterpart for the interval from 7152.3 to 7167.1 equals 6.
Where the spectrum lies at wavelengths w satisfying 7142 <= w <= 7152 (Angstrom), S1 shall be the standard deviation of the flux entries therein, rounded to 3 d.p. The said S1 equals 0.009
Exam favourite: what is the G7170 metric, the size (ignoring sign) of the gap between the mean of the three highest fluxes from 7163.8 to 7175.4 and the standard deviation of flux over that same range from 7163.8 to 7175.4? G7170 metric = 4.43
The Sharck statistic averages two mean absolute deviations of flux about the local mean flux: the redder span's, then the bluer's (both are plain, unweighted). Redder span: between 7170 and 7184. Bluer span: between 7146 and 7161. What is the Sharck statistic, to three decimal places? 0.031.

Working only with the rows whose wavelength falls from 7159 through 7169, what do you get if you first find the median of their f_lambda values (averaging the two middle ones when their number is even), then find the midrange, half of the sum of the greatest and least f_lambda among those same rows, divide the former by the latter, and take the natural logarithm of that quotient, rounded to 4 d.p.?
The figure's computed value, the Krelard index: 0.0064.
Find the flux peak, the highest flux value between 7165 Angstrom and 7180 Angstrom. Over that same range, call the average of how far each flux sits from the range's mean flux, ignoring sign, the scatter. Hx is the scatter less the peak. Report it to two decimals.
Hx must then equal -4.42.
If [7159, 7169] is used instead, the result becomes -4.43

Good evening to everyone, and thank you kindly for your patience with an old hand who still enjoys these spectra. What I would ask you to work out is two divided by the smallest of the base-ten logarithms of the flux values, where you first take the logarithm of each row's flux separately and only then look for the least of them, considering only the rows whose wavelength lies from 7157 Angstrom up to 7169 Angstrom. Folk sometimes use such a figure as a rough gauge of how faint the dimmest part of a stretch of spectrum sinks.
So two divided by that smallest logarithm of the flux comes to 3.14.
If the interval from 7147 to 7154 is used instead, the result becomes 3.18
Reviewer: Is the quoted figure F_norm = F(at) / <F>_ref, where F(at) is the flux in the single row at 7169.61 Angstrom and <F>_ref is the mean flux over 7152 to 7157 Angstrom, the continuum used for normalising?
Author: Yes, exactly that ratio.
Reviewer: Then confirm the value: 1.04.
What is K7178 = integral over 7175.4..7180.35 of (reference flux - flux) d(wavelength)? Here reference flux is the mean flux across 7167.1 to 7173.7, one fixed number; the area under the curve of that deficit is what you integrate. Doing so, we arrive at 0.5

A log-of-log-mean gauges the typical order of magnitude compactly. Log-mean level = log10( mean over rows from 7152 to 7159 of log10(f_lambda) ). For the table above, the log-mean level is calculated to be -0.199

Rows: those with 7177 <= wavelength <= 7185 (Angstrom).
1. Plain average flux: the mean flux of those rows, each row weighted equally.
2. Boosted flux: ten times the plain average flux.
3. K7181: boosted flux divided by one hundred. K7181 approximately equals 0.434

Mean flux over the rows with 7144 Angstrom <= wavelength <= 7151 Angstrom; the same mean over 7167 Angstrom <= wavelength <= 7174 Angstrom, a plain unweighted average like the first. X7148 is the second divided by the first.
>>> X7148 1.04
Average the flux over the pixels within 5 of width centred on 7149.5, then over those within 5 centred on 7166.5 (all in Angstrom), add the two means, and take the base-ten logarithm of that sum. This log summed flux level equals 0.941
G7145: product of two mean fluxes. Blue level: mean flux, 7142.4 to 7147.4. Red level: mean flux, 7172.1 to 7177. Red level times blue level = 18.7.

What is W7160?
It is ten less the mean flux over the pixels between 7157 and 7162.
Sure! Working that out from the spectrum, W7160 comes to 5.63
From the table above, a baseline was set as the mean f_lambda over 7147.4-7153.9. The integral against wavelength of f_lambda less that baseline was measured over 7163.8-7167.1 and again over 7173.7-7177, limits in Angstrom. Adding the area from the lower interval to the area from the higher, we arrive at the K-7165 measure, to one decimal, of 1.0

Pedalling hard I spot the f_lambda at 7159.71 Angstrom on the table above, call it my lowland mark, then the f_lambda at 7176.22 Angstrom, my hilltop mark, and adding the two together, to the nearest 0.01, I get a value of 8.73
